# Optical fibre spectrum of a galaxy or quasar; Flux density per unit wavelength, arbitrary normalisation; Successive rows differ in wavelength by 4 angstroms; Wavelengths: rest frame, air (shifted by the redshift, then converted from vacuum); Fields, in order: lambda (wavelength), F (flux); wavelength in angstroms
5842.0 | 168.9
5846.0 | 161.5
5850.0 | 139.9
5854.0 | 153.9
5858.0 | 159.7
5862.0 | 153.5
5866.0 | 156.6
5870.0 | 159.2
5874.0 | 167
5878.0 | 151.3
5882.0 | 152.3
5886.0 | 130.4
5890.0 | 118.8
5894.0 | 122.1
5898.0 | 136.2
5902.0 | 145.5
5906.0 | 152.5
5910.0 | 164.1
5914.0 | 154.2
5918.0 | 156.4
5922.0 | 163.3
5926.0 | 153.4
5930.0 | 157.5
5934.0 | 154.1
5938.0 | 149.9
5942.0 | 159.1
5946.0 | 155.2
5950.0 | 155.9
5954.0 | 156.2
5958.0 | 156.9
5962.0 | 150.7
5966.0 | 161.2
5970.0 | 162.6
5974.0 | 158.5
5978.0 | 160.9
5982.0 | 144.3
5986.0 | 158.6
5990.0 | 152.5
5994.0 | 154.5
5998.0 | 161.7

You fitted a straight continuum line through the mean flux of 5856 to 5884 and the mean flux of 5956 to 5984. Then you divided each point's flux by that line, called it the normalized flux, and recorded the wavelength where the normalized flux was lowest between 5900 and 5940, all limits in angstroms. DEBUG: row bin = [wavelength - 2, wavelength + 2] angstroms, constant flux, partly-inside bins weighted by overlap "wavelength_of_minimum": 5902.0 angstroms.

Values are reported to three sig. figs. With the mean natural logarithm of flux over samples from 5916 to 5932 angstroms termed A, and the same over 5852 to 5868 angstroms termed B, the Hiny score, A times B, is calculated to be 25.5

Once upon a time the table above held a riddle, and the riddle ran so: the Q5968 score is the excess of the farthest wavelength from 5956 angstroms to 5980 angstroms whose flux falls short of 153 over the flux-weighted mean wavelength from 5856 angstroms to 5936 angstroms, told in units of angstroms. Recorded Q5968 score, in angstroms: 65.9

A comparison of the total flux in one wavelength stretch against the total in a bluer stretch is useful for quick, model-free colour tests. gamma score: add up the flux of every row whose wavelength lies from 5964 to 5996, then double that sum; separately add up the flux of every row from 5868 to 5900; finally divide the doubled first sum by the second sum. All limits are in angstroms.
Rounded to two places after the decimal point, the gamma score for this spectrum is 2.20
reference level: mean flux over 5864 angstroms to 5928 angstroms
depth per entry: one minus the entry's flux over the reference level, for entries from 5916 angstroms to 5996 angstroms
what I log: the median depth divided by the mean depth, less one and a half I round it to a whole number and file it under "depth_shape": 0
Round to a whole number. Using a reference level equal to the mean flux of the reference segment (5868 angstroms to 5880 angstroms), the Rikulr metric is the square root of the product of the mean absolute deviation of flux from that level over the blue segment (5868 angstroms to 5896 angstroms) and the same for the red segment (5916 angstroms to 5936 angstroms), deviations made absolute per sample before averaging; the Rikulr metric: 8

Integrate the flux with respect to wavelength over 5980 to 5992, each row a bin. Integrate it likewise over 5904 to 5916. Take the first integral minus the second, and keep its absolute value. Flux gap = 62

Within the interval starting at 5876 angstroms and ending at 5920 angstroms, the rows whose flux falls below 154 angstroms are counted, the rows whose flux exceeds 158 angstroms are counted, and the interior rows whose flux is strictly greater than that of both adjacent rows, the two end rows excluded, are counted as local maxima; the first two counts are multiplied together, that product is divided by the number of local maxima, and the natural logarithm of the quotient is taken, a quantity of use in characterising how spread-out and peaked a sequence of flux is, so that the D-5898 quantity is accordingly 1.4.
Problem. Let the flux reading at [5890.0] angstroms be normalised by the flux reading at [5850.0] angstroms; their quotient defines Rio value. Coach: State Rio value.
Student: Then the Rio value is 0.85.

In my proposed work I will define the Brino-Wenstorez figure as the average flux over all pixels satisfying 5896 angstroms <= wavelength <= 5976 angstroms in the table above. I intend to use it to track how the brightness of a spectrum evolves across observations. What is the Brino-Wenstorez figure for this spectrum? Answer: 155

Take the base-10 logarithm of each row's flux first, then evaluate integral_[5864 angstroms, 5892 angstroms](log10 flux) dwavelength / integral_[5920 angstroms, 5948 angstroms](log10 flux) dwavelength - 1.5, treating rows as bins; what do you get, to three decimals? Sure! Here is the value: -0.512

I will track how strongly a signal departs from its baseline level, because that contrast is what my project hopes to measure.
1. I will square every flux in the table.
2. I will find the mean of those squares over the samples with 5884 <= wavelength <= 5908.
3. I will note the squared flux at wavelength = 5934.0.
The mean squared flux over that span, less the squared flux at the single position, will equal -5580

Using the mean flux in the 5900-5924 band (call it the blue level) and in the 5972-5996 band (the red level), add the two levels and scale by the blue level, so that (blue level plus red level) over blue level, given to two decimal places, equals 1.99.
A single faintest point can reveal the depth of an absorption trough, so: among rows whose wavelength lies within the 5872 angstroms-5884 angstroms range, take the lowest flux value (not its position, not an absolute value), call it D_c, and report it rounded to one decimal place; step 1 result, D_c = 151.3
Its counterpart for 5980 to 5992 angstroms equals 144.3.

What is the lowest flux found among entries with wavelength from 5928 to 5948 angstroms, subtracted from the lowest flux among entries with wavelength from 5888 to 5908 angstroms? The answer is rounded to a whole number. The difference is -31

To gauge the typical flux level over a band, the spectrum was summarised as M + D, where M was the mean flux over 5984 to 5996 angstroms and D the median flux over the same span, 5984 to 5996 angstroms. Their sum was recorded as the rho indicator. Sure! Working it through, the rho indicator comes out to 310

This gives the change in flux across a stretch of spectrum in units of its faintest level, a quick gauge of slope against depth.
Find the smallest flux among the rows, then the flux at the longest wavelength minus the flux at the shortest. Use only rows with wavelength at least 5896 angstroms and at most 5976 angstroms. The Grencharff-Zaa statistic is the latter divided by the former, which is 0.16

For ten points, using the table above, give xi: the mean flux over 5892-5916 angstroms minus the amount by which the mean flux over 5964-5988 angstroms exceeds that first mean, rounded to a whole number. 134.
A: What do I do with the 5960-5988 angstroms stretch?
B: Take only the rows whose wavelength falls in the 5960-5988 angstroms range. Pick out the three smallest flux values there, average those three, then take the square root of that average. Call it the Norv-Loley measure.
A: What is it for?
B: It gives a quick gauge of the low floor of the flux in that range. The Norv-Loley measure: 12.3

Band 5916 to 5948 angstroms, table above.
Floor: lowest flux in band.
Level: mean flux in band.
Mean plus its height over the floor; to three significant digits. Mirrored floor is 162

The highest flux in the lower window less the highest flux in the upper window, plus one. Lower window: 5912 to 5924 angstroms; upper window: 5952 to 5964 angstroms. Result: 7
